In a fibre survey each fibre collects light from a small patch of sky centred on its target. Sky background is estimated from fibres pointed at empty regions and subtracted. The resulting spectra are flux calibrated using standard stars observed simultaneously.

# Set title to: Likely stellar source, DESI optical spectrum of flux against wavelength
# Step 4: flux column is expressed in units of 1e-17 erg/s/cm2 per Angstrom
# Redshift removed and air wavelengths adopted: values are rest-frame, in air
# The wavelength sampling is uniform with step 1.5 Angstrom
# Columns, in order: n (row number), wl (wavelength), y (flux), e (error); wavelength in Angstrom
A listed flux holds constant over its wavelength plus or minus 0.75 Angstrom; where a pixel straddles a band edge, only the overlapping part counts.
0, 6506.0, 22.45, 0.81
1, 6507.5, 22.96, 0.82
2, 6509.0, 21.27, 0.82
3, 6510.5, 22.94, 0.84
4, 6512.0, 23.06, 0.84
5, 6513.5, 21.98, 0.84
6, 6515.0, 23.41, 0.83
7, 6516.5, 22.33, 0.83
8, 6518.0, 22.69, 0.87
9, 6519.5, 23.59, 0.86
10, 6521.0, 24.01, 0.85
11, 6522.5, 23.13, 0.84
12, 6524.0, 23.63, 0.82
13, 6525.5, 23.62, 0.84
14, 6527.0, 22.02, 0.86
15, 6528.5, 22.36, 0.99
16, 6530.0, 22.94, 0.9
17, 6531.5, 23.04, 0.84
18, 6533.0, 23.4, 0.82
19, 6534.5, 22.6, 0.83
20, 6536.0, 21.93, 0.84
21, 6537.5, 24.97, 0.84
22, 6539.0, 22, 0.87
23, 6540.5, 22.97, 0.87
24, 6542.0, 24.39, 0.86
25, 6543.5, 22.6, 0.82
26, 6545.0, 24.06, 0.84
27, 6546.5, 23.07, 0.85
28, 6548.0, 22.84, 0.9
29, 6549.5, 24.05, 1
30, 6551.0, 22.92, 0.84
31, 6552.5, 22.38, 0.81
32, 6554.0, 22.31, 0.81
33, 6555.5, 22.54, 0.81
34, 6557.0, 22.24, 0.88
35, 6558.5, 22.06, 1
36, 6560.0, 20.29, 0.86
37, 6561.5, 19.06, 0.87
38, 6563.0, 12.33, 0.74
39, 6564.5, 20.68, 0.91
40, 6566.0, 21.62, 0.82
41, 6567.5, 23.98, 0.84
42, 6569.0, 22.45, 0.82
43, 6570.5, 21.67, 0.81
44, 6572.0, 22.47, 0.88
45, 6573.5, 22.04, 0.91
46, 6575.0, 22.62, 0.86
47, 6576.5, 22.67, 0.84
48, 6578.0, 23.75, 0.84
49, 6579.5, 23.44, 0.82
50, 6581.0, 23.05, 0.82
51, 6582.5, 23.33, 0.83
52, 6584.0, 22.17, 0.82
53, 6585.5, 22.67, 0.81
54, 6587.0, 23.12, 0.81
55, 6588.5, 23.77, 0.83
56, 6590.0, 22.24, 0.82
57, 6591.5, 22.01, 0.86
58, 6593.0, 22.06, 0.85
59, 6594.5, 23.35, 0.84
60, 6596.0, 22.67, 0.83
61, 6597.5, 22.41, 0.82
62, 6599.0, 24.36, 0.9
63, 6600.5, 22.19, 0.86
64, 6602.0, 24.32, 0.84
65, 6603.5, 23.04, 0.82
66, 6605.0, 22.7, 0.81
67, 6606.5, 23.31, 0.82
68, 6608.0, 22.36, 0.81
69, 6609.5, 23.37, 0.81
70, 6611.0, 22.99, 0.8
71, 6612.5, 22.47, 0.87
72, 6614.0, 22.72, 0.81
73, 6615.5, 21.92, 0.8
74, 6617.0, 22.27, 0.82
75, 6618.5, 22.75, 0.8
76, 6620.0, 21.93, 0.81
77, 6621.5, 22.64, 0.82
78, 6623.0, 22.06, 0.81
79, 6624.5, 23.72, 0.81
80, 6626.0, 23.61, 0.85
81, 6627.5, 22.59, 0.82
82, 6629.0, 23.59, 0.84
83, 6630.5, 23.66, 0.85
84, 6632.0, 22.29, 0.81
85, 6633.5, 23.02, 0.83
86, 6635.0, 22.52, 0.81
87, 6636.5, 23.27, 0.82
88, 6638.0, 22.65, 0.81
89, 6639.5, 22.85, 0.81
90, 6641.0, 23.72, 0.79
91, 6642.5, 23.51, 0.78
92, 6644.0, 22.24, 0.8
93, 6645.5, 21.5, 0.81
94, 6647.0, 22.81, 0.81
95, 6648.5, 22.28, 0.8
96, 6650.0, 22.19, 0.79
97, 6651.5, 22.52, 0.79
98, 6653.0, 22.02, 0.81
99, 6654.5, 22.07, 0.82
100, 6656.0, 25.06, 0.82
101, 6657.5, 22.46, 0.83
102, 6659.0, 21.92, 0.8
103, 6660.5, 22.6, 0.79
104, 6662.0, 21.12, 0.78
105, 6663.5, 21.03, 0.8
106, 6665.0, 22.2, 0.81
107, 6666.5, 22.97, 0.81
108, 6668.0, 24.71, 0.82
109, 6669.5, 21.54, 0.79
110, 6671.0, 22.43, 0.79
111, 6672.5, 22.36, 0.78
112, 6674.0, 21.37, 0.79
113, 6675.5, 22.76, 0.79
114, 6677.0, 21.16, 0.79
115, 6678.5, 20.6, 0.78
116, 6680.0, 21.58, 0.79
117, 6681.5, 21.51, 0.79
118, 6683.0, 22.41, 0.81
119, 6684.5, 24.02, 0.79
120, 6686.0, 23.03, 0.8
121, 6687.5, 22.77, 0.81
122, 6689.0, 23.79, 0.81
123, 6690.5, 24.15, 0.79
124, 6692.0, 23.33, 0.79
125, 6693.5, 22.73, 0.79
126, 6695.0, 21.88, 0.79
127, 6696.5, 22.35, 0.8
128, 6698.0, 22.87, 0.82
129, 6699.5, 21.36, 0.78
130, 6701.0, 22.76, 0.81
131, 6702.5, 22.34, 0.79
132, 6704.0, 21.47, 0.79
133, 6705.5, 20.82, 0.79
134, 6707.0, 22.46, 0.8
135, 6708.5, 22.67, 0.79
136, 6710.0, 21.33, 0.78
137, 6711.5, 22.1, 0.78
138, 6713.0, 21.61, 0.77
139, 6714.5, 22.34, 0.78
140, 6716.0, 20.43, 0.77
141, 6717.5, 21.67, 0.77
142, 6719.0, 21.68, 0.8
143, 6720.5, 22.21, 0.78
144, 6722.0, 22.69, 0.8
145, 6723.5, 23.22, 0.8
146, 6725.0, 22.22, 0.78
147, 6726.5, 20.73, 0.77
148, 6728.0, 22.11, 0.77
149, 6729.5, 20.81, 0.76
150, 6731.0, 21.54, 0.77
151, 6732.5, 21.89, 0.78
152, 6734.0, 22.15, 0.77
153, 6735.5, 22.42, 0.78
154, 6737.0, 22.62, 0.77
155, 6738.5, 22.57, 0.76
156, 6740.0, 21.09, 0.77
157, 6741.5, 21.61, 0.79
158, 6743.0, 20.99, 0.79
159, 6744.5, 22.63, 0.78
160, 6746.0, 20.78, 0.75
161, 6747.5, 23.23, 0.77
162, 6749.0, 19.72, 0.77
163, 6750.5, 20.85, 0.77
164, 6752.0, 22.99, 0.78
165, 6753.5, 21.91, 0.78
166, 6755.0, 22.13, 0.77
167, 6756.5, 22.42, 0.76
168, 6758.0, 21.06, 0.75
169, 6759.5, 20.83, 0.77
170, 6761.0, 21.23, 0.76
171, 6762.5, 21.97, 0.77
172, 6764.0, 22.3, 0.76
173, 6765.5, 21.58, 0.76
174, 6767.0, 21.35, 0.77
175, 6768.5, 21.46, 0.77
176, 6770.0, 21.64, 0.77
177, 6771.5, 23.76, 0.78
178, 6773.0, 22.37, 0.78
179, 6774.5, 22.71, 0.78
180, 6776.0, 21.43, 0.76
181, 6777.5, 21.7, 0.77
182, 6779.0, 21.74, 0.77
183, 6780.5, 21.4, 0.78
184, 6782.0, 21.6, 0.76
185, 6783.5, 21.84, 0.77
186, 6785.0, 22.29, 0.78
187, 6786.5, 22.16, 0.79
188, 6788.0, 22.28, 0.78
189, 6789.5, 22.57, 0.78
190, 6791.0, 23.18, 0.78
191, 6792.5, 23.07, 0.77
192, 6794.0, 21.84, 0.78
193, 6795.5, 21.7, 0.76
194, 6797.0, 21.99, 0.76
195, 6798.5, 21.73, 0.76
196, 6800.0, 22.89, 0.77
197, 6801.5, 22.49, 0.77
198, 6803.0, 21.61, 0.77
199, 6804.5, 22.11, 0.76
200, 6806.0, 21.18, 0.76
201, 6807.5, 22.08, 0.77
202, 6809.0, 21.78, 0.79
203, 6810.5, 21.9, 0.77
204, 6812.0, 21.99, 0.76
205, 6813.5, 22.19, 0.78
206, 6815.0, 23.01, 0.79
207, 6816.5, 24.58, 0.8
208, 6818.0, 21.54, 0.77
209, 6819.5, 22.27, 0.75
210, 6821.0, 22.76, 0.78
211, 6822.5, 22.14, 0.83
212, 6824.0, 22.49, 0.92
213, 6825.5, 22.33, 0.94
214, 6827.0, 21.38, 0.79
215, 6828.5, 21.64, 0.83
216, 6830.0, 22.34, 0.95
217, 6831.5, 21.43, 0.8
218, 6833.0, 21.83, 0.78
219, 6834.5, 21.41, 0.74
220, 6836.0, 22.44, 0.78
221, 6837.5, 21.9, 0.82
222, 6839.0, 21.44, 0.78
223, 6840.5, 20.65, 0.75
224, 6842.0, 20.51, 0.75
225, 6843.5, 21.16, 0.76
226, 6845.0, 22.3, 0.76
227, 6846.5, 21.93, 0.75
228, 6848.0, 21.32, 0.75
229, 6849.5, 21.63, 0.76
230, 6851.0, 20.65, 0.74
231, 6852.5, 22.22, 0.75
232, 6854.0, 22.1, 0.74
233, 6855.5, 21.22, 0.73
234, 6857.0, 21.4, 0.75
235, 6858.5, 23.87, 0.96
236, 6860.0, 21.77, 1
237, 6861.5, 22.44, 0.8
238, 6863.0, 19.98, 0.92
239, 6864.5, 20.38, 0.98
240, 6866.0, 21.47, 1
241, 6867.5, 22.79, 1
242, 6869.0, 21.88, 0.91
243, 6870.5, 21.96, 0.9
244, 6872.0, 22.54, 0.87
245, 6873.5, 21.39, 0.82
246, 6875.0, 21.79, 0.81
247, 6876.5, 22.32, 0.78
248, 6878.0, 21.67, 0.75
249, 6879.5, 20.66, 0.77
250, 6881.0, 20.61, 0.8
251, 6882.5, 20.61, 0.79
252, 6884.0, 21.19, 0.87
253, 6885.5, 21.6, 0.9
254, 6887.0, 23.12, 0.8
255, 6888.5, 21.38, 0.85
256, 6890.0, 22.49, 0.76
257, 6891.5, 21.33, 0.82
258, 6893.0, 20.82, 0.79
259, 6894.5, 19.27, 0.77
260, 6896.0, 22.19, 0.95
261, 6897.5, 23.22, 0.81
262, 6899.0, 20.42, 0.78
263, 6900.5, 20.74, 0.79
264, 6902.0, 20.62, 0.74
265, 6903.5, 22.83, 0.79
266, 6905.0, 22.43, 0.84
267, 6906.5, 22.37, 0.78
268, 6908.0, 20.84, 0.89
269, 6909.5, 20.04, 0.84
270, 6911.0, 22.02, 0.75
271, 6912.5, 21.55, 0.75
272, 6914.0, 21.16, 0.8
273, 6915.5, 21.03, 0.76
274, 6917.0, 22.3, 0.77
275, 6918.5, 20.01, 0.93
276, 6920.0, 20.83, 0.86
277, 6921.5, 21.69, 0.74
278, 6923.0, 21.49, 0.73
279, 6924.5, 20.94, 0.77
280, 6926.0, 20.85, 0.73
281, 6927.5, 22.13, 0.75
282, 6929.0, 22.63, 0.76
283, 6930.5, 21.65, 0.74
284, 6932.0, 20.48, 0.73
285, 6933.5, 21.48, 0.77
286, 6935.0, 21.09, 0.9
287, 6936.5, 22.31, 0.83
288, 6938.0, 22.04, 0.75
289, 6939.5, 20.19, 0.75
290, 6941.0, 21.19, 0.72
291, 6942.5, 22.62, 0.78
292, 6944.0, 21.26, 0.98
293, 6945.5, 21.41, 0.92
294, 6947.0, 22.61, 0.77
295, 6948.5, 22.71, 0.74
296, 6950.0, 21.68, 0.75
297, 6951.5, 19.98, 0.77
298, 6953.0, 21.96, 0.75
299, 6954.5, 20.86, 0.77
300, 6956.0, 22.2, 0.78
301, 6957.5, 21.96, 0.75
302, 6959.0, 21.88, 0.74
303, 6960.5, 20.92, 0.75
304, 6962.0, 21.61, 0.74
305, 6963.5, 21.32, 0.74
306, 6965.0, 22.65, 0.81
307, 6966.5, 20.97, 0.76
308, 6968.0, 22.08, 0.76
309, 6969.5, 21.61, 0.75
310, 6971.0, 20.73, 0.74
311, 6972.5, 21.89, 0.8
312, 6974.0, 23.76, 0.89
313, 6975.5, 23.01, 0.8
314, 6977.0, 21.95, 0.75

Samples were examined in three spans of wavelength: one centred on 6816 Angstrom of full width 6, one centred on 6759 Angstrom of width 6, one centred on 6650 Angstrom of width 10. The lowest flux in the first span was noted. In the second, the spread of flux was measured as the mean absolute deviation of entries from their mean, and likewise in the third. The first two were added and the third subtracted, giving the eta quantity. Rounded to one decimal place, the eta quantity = 21.8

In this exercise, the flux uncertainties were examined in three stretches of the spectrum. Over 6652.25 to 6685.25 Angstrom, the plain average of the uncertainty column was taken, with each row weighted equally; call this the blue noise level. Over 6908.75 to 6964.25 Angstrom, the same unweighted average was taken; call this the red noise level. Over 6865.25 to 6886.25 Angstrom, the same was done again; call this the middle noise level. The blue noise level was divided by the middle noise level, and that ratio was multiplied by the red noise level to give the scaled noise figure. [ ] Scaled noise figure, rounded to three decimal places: 0.729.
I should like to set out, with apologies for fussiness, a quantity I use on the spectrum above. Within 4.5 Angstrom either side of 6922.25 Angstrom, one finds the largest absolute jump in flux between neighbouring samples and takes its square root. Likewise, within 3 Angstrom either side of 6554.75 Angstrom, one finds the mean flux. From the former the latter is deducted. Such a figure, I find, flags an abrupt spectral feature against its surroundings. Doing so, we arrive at -21.4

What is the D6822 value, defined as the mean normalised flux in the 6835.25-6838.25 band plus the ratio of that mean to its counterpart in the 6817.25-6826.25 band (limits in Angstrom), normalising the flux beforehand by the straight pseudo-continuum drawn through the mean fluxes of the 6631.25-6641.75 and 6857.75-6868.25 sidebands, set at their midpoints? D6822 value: 2.01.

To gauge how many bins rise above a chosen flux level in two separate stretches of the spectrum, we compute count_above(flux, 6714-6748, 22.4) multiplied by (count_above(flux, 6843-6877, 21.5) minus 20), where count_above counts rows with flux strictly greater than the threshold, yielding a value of -42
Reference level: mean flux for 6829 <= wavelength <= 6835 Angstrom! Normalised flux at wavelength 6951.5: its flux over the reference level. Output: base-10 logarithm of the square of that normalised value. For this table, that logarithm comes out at -0.074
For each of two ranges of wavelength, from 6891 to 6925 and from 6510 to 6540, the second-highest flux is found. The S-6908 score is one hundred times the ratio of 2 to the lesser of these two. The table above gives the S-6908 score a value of 8.76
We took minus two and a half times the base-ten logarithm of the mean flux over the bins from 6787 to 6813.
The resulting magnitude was -3.36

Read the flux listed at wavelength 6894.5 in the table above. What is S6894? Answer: 19.27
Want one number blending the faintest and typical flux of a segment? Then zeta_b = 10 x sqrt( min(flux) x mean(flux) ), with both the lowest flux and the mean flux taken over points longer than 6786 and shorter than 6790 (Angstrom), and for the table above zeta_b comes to 222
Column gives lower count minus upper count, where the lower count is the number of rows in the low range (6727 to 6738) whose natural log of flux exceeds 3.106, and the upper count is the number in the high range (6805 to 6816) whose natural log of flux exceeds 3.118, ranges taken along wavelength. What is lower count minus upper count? 1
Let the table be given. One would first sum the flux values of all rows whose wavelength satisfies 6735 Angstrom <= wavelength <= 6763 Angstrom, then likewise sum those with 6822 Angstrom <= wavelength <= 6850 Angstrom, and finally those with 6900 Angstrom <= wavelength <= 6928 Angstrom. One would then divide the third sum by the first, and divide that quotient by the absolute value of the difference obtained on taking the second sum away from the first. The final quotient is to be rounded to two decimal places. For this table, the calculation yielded 1.26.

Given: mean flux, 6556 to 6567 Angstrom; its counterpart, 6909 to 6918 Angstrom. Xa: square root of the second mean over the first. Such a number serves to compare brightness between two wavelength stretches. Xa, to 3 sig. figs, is 1.04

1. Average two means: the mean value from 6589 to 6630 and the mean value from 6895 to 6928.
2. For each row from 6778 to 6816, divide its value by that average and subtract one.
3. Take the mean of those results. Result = 0.00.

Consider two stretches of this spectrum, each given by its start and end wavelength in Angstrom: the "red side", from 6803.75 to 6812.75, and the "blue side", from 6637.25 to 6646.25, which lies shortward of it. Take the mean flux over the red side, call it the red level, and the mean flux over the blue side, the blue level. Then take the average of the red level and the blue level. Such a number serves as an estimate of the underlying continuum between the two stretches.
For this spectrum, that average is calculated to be 22.3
